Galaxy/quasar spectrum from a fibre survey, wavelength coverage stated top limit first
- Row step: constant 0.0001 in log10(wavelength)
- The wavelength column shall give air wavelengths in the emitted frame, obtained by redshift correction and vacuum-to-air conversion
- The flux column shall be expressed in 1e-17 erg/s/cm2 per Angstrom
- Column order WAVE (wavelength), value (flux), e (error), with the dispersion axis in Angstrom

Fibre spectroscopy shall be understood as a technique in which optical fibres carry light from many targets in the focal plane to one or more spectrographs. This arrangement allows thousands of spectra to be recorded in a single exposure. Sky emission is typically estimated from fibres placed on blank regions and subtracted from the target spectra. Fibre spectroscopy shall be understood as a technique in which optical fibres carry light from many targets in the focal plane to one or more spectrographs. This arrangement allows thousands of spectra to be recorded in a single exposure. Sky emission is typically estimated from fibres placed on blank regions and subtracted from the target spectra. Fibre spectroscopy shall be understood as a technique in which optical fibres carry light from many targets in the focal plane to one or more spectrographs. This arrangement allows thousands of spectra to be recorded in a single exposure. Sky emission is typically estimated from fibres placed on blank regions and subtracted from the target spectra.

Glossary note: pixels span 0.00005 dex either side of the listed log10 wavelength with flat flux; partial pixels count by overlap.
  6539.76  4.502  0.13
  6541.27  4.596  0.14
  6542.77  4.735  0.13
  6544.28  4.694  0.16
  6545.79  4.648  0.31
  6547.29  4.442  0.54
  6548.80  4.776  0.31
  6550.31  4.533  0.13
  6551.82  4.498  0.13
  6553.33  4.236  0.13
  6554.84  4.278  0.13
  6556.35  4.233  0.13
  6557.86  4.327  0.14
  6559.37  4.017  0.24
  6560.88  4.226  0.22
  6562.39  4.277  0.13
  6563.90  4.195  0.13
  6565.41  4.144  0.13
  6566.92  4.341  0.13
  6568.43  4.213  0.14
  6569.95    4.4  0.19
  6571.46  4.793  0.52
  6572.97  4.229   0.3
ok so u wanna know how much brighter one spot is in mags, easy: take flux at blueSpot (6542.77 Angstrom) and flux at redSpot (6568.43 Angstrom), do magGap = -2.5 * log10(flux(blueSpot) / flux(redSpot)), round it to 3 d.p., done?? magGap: -0.127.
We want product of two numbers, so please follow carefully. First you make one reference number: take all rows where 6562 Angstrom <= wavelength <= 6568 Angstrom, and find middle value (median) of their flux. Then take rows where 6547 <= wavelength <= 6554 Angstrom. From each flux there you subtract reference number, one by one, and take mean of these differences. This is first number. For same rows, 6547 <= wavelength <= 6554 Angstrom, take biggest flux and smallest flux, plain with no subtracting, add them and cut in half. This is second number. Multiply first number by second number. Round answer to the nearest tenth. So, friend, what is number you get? 1.2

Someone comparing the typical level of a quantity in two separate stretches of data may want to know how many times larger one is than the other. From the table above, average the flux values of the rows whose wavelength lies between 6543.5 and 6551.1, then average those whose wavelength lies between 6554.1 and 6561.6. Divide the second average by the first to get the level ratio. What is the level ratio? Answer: 0.913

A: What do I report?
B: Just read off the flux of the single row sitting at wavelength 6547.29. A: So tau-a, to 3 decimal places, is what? 4.442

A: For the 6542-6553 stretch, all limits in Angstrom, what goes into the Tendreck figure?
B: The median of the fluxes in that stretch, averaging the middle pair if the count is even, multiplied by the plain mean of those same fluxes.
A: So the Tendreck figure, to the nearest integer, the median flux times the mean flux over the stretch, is 21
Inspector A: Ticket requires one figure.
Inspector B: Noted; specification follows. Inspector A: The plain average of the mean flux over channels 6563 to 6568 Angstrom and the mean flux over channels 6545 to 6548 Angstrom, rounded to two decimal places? 4.39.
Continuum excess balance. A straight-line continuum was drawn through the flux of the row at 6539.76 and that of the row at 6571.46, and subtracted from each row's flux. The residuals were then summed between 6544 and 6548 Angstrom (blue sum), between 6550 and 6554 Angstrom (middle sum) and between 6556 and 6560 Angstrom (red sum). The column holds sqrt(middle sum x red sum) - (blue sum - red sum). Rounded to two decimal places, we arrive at -0.64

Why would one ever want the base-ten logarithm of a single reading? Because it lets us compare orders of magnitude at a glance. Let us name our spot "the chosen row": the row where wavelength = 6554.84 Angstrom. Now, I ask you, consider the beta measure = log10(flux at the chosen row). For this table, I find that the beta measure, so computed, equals 0.631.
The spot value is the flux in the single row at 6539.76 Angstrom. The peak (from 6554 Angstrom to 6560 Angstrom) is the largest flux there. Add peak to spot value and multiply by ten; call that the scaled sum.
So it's 88.3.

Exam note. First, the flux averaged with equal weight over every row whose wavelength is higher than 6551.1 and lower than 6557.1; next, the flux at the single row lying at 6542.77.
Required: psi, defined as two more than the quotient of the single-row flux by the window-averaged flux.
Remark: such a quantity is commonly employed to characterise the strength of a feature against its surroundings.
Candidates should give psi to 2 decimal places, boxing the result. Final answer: 3.10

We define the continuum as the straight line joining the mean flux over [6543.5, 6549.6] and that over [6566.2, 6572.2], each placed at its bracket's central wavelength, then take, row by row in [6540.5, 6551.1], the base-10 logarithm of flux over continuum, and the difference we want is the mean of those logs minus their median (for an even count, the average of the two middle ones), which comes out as -0.002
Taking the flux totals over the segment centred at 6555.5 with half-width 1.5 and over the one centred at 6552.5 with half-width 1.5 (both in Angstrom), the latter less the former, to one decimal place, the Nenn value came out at 0.2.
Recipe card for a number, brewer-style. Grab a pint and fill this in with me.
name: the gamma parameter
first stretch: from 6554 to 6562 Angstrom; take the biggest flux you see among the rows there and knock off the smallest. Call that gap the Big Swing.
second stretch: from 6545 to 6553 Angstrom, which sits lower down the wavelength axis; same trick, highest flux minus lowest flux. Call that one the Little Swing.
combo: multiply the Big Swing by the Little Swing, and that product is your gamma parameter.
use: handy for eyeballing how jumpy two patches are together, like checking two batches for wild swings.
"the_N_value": 0.104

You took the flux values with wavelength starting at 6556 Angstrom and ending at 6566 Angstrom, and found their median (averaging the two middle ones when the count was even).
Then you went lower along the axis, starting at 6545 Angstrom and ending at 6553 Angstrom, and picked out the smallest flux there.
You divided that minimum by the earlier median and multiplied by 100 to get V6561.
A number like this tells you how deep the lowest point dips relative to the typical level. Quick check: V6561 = 105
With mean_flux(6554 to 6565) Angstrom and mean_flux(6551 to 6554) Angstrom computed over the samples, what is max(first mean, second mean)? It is 4.37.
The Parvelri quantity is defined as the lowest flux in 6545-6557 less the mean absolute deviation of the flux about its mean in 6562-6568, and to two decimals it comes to 4.16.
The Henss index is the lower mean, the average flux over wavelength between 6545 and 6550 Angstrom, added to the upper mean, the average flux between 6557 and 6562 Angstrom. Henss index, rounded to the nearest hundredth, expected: 8.81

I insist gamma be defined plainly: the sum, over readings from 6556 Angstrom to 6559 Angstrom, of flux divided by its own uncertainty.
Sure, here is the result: 63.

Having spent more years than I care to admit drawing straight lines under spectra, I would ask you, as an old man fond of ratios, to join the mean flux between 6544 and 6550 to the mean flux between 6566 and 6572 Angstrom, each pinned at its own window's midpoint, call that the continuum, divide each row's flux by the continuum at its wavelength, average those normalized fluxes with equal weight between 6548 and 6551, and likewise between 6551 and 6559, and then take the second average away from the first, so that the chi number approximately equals 0.06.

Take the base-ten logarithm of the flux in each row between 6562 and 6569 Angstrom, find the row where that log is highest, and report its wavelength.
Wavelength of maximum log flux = 6566.92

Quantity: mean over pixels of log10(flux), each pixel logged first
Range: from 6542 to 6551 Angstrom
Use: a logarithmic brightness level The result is 0.666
